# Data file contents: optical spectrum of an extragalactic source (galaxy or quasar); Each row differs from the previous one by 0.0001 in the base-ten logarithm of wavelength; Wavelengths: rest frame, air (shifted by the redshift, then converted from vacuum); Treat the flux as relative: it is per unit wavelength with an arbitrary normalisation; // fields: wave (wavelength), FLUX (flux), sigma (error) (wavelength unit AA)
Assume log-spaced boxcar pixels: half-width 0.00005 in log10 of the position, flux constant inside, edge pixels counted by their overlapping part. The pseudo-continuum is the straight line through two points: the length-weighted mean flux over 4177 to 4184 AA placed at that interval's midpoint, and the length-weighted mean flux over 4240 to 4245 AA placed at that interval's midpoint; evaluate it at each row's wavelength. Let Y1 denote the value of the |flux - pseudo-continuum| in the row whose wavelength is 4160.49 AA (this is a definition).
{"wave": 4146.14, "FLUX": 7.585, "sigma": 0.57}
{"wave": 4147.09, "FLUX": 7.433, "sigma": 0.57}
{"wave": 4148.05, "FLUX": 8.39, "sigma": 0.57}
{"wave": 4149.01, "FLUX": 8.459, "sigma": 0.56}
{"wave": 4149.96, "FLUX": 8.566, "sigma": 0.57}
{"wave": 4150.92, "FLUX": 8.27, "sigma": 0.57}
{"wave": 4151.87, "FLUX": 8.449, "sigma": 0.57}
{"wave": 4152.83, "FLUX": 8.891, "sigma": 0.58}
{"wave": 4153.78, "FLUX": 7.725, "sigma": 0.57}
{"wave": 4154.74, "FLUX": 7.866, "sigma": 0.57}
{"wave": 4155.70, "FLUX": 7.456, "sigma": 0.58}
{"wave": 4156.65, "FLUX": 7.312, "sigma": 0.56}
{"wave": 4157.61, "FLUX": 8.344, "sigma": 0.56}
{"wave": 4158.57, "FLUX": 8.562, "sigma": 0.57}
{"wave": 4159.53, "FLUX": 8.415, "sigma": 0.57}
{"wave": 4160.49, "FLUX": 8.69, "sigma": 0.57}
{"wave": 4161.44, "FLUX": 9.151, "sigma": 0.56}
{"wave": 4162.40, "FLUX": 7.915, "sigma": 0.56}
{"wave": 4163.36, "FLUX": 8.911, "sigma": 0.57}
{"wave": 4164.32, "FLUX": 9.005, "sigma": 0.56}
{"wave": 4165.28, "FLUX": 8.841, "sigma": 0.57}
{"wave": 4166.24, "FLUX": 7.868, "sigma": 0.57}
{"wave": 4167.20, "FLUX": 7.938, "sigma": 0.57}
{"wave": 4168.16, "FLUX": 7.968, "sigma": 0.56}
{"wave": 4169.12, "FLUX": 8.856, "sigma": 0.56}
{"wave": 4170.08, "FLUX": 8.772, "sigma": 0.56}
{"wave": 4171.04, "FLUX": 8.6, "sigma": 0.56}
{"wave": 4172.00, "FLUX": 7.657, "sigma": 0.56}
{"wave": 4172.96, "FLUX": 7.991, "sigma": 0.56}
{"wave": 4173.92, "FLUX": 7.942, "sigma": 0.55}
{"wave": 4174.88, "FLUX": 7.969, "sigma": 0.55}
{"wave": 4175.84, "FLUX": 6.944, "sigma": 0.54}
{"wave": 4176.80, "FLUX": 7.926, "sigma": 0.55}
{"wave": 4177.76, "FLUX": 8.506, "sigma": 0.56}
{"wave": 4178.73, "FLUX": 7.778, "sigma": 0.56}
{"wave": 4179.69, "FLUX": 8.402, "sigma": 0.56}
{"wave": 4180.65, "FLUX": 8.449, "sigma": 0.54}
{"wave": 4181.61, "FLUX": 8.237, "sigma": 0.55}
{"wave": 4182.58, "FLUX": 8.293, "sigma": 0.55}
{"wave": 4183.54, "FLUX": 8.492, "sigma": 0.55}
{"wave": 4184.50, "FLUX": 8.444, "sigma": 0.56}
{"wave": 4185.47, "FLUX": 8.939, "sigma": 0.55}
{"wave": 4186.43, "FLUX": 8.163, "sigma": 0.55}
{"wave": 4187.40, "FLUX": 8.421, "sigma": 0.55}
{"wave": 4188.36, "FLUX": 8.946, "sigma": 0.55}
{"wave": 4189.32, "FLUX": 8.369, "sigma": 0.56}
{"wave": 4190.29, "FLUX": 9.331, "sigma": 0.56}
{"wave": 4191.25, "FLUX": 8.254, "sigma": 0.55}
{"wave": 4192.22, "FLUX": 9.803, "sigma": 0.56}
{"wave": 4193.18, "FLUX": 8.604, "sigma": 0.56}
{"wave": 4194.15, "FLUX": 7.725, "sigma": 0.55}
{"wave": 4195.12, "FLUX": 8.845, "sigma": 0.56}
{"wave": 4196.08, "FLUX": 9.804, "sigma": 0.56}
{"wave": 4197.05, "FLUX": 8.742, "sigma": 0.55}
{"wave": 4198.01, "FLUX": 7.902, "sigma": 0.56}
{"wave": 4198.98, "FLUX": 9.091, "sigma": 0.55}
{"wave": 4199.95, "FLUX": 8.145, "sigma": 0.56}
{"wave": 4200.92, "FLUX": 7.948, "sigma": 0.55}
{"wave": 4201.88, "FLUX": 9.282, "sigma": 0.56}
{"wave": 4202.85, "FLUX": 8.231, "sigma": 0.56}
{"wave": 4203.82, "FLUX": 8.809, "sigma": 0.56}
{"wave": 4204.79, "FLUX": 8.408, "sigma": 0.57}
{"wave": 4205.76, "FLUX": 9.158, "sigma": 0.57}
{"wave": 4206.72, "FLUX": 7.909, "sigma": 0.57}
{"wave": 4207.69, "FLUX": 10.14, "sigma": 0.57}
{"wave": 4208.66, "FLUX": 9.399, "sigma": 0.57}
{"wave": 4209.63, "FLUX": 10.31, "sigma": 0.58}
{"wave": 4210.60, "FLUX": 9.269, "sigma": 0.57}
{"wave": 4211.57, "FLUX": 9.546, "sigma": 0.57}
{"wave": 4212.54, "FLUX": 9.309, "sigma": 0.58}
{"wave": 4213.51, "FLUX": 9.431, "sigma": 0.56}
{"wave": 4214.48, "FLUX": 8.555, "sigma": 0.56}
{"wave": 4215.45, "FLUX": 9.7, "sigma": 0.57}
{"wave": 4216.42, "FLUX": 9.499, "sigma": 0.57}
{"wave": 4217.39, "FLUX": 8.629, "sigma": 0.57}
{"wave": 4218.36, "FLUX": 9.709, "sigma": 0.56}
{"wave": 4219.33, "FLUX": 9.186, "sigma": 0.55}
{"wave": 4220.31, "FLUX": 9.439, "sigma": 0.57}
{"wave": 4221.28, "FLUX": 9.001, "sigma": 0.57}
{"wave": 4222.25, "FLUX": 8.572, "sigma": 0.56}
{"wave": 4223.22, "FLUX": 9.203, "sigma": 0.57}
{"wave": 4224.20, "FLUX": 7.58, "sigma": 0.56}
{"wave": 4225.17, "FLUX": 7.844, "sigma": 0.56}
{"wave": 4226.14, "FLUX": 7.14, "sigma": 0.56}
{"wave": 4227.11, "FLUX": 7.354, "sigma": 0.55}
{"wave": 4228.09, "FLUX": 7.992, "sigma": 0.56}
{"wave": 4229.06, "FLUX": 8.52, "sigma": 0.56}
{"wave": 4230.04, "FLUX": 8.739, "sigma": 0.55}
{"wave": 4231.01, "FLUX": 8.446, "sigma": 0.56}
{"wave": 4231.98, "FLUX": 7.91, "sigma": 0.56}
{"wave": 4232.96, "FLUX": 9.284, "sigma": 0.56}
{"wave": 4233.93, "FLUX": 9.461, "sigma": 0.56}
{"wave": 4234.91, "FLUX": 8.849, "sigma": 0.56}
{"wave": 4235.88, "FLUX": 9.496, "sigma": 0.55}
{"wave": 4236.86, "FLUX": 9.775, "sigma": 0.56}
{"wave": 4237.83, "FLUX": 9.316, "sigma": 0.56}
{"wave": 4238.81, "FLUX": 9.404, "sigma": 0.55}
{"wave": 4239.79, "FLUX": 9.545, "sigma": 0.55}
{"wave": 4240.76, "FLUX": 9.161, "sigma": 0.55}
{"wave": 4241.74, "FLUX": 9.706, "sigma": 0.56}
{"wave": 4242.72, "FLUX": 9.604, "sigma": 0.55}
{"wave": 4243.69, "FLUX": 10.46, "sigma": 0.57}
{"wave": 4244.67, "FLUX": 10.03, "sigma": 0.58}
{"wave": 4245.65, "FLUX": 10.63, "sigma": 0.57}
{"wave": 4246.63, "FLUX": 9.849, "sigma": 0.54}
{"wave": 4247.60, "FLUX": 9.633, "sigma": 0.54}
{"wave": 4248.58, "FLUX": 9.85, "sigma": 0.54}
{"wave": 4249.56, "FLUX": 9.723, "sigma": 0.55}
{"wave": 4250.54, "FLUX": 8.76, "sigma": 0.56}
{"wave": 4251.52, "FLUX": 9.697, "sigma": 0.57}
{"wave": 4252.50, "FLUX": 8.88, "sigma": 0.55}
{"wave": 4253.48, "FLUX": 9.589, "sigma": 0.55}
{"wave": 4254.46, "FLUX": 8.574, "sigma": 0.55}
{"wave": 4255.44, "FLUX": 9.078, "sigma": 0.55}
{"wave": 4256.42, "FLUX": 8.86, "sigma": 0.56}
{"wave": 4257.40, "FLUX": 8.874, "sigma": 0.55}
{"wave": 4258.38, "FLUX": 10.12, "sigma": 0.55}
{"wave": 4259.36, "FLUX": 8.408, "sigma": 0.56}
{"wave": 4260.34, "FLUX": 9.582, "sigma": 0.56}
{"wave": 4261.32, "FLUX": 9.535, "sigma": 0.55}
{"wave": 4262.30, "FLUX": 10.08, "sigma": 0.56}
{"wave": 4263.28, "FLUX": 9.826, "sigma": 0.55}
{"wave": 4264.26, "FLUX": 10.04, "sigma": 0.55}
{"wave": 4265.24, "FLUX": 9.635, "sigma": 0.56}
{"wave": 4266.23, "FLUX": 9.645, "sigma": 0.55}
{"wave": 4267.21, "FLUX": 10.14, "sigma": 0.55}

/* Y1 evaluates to 0.9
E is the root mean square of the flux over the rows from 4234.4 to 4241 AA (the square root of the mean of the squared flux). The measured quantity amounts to 9.4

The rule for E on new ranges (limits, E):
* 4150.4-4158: 8.1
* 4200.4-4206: 8.7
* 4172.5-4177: 7.8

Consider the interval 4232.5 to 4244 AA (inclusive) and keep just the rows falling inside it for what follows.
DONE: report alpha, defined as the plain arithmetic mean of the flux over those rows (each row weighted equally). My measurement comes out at 9.5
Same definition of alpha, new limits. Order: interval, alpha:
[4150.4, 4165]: 8.3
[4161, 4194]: 8.4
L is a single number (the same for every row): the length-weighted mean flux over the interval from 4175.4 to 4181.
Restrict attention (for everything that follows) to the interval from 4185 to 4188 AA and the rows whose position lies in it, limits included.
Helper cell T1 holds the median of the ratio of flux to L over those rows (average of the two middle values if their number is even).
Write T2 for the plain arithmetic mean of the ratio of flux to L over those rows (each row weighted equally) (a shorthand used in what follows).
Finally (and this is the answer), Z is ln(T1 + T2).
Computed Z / 0.75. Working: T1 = 1.05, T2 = 1.06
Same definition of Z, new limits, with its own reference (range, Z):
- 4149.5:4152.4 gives 0.75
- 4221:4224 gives 0.81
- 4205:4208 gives 0.82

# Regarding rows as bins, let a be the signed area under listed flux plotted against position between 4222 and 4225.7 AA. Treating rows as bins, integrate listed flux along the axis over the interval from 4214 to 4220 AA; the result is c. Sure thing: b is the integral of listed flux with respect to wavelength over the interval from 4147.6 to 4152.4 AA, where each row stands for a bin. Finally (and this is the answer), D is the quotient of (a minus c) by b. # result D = -0.61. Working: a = 31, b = 40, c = 55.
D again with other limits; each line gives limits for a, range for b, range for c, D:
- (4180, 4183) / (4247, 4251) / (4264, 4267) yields -0.11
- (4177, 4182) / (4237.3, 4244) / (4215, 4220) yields -0.08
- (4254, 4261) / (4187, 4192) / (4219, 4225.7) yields 0.13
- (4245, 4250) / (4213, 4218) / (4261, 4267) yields -0.20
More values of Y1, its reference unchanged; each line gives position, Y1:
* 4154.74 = 0.2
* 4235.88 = 0.1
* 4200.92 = 0.8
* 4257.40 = 1.3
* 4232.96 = 0.3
